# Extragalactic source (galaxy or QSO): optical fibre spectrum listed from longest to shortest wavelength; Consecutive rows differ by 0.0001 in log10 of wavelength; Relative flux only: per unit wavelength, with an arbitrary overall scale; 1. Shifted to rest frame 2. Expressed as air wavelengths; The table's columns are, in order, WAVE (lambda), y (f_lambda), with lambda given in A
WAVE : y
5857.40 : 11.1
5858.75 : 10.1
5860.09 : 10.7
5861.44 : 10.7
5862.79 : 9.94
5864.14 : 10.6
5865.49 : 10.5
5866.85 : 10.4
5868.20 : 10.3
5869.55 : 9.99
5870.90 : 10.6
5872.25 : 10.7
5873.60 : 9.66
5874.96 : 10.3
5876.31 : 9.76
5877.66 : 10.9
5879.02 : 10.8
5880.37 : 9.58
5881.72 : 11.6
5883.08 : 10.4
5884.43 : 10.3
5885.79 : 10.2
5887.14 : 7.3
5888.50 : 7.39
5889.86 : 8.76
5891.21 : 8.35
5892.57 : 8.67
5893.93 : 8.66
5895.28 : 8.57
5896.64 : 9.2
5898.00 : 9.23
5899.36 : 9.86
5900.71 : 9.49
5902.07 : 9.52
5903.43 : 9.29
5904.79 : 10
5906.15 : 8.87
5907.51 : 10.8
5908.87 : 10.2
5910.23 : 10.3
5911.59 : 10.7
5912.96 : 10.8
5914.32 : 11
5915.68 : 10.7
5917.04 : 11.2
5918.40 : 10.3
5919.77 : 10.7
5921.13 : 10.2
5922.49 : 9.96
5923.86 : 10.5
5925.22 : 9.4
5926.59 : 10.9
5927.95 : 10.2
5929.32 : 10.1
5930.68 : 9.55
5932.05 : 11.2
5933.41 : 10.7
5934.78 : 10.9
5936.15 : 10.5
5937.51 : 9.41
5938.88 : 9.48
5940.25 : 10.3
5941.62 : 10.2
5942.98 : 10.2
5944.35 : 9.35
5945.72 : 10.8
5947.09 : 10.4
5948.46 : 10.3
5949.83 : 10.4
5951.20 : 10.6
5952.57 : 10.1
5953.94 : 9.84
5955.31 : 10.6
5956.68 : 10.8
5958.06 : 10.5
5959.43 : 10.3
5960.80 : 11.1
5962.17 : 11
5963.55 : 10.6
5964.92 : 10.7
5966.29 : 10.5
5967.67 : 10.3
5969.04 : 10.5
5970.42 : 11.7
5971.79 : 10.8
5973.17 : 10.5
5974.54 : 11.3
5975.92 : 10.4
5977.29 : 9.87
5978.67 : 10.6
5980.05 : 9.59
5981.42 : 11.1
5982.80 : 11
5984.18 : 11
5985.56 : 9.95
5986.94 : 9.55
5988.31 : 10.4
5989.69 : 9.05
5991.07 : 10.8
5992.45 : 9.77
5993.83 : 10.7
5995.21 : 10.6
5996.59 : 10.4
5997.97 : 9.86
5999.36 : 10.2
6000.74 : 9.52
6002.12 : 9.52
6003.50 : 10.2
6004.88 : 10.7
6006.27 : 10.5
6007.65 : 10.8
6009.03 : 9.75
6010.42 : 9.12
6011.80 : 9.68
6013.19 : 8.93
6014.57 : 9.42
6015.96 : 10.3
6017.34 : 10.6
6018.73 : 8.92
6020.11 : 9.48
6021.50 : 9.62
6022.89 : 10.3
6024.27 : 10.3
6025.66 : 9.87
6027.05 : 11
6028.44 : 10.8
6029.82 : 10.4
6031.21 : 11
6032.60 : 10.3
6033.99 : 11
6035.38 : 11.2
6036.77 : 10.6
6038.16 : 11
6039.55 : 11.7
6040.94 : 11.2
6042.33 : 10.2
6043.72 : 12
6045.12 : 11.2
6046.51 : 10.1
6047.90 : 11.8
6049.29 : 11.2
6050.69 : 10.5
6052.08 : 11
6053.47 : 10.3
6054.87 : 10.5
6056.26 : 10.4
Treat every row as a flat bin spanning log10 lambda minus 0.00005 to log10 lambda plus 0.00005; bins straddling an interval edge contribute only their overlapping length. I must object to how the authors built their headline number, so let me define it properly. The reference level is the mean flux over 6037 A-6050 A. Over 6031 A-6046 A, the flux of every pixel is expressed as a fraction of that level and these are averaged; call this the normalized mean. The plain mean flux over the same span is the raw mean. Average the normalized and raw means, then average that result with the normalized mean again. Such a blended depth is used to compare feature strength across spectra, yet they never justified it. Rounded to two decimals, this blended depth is 3.50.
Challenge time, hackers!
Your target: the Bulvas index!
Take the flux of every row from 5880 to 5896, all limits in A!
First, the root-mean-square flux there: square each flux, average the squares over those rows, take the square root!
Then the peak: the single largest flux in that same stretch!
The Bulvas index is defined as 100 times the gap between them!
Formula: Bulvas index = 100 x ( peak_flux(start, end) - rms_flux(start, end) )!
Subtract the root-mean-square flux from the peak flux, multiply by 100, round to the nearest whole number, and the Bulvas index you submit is 237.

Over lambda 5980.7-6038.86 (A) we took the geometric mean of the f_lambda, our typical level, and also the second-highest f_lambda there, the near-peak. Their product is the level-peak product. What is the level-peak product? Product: 113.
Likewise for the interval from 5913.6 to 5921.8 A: 117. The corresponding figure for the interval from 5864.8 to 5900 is 105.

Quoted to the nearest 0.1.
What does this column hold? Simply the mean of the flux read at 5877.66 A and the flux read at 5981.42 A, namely 11.0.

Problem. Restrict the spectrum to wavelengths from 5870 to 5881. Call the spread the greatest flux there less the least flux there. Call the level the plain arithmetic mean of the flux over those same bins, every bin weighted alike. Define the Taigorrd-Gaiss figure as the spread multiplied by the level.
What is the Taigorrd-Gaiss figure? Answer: 13.6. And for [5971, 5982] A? 18.0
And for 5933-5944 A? 15.2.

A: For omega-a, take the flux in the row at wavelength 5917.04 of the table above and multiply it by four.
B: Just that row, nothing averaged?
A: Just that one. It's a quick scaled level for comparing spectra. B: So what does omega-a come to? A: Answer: 45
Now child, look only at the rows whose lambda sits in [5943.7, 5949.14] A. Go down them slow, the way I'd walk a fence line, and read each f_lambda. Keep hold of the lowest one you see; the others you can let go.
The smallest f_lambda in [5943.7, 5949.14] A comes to 9.35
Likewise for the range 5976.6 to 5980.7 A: 9.59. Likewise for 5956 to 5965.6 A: 10.3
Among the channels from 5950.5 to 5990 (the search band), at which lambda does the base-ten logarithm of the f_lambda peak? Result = 5970.42 A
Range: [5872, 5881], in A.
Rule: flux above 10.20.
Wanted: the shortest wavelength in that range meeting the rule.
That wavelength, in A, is 5872.25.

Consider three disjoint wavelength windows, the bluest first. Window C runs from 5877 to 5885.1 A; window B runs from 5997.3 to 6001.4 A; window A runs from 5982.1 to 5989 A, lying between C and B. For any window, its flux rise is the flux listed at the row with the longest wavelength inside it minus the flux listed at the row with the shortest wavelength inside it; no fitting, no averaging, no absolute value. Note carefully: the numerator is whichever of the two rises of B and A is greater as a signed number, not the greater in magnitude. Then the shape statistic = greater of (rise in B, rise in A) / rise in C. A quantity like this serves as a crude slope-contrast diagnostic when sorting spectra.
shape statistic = 0.57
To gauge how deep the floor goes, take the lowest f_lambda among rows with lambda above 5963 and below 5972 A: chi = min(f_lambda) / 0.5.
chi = 20.6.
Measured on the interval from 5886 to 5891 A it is 14.6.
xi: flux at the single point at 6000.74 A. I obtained 9.52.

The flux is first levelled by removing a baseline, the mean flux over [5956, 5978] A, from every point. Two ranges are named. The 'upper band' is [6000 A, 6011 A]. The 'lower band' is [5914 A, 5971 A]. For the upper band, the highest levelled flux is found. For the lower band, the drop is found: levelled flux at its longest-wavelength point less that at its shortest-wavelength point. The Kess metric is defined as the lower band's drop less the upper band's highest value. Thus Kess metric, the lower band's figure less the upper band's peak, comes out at 0.58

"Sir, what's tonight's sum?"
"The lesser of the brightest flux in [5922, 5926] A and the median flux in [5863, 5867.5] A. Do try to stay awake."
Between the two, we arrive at 10.5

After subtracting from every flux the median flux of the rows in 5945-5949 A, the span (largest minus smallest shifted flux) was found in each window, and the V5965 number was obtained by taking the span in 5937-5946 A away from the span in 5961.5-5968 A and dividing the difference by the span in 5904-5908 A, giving -0.4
